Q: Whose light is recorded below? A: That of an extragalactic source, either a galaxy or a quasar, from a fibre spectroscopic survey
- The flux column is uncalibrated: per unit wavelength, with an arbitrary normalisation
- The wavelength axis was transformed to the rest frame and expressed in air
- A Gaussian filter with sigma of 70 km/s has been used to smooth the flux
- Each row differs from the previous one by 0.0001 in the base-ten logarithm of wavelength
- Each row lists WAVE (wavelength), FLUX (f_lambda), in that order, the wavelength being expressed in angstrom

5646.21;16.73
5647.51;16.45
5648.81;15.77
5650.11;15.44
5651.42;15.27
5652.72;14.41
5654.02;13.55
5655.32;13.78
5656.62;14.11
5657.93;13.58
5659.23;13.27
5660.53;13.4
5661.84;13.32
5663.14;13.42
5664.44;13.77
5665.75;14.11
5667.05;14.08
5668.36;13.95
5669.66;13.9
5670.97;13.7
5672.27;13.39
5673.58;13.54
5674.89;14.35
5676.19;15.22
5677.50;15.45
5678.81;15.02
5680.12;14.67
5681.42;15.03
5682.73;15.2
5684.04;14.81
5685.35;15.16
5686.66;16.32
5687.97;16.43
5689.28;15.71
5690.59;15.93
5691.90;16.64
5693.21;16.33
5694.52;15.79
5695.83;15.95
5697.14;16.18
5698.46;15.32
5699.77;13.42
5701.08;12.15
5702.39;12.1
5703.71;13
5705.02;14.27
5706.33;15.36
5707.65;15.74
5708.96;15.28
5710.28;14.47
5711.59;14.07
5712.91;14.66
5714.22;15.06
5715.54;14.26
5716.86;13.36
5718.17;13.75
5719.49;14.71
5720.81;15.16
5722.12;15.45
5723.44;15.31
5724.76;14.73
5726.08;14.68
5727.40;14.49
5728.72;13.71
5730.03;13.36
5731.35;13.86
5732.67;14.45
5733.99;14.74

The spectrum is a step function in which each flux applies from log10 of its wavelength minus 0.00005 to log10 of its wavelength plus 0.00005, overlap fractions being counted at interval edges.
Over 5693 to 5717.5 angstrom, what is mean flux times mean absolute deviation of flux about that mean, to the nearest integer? 15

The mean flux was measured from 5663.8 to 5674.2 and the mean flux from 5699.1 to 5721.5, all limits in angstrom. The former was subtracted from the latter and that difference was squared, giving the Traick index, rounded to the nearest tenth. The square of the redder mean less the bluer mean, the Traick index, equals 0.1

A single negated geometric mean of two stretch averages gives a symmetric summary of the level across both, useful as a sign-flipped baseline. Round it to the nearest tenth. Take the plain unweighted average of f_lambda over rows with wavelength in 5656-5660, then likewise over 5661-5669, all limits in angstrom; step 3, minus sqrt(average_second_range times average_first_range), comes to -13.7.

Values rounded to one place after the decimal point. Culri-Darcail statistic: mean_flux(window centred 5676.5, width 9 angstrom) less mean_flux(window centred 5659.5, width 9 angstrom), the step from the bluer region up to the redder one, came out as 1.0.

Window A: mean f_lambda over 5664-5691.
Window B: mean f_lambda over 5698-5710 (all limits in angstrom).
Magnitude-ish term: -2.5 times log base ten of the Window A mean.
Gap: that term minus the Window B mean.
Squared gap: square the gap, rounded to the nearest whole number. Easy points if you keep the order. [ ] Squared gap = 289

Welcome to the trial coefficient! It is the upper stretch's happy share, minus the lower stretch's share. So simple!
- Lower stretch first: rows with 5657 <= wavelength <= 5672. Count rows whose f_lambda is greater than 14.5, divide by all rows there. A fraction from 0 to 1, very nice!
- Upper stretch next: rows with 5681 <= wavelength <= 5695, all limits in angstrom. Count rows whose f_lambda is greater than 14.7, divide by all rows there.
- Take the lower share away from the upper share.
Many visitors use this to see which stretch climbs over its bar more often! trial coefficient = 1.0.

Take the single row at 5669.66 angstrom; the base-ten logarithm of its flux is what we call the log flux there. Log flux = 1.14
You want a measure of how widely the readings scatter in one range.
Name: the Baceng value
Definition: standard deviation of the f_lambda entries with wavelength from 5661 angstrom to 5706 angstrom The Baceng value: 1.2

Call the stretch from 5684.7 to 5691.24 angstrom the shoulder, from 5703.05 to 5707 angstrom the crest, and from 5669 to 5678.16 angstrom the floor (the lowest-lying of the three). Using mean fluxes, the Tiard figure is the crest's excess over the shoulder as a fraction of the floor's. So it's -0.12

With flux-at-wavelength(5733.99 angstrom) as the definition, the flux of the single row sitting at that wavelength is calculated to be 14.74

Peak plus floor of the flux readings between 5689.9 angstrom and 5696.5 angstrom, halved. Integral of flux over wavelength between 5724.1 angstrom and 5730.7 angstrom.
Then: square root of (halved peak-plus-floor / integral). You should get 0.416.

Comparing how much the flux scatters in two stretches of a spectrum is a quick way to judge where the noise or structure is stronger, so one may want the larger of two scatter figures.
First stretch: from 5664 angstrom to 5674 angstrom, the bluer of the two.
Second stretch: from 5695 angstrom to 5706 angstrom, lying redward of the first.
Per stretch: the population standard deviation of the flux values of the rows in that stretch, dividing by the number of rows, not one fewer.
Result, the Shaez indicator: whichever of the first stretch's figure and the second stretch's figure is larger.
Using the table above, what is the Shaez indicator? 1.5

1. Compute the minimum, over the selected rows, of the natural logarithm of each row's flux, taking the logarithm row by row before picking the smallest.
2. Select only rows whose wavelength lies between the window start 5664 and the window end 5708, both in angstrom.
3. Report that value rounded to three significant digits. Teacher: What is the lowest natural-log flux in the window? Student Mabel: 2.49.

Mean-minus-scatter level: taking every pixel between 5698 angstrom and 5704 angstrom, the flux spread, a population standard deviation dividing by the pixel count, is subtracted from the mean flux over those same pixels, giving 12.0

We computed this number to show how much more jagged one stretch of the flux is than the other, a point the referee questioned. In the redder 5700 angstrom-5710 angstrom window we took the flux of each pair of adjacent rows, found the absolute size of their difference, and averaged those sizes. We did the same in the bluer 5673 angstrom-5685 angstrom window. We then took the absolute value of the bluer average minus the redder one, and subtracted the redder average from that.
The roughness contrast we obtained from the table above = -0.45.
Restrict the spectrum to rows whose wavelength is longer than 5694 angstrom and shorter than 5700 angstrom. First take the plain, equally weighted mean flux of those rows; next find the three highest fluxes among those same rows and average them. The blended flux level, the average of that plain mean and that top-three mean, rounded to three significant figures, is 15.7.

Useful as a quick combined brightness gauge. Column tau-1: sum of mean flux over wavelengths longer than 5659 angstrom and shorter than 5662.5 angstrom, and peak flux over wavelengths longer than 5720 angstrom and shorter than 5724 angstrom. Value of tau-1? 28.8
